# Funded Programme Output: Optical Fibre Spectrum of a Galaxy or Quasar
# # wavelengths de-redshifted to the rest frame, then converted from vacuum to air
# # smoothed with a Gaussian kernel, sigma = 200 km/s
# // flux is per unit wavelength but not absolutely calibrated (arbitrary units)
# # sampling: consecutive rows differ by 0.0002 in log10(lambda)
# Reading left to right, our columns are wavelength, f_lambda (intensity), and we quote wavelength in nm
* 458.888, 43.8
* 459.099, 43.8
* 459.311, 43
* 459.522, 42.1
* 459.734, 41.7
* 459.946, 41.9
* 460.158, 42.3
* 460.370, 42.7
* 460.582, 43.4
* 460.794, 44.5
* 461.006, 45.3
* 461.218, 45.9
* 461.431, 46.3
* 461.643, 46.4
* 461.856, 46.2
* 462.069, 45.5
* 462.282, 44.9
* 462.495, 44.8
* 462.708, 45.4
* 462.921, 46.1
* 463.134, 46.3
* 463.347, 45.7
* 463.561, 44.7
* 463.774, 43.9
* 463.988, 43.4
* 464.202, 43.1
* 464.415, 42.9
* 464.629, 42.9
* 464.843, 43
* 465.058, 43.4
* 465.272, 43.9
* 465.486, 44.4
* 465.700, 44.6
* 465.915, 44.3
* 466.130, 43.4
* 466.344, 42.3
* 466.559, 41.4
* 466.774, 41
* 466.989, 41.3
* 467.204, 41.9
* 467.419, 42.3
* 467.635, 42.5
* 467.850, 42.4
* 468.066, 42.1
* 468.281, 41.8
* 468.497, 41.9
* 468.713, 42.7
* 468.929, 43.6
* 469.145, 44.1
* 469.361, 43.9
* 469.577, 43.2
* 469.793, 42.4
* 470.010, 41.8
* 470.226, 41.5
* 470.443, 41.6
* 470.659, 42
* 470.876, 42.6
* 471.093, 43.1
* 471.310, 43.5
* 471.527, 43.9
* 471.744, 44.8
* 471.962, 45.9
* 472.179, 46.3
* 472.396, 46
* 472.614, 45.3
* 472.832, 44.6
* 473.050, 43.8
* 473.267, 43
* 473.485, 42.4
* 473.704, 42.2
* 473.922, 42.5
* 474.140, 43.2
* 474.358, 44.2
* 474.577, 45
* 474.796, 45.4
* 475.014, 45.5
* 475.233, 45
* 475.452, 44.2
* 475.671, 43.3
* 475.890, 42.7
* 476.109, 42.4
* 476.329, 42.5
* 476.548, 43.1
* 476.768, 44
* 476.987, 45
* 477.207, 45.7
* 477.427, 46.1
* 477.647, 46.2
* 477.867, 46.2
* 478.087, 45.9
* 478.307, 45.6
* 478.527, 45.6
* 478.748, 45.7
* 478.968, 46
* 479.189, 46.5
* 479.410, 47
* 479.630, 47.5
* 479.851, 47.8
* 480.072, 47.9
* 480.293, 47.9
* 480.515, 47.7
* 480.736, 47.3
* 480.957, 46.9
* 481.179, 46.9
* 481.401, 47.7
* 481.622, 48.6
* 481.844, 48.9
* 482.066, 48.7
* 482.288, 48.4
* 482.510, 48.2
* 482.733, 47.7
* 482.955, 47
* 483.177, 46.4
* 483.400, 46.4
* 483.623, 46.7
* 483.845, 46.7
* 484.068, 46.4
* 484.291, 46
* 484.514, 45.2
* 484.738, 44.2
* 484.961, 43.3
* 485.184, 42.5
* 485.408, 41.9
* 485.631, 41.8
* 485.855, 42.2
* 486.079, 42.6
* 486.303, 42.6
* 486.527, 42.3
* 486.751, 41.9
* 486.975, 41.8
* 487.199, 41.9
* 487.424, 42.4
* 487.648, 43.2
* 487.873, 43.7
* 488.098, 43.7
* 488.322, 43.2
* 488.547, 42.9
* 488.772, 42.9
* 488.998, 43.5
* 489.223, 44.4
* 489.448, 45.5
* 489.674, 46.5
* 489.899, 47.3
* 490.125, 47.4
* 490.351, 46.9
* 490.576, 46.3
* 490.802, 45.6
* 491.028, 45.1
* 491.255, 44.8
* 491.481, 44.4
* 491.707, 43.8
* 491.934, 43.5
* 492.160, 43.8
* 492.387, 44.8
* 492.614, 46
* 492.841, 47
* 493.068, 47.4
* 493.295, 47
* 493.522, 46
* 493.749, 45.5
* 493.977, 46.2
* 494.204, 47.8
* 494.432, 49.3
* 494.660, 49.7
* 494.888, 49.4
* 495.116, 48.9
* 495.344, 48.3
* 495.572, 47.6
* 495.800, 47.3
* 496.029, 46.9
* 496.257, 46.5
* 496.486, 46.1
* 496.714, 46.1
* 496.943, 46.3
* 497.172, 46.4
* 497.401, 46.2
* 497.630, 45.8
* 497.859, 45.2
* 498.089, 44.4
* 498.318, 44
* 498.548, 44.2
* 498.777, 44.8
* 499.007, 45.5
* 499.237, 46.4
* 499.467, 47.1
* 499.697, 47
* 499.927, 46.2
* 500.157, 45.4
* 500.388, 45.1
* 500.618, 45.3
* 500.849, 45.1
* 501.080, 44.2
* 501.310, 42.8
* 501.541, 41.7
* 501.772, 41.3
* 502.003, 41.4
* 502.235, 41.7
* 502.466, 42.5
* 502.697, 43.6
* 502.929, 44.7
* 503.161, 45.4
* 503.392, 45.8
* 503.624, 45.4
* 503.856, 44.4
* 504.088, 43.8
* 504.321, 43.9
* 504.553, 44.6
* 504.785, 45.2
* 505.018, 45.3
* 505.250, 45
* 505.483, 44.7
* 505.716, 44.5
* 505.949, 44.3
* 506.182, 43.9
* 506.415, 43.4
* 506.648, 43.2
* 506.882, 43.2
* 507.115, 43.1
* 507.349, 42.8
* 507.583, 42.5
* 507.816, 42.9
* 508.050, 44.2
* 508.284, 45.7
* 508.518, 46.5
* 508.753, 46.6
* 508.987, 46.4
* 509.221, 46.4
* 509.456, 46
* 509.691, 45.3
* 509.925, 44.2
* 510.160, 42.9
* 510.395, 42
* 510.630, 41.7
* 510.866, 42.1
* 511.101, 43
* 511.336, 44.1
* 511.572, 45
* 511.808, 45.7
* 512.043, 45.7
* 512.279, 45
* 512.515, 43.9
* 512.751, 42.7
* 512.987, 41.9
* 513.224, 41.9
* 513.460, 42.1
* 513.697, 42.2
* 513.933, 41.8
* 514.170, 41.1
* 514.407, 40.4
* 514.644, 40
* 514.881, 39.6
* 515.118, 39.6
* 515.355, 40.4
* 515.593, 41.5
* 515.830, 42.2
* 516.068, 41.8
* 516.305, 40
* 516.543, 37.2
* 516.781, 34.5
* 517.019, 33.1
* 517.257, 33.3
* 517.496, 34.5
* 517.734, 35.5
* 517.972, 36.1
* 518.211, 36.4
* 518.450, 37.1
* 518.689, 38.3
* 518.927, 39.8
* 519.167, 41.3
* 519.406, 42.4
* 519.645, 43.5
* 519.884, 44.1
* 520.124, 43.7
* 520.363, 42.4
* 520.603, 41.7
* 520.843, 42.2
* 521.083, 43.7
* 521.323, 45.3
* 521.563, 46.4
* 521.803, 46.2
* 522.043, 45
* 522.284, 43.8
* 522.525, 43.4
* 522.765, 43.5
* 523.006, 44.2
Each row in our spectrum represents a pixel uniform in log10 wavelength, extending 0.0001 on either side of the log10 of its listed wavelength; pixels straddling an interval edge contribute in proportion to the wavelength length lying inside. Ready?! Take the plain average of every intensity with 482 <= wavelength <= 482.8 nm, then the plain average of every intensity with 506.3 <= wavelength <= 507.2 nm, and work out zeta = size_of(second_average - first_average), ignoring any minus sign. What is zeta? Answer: 5.0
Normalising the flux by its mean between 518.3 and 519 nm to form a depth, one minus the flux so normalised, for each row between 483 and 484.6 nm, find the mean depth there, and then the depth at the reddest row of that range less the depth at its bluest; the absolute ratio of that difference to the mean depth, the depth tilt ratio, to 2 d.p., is 0.15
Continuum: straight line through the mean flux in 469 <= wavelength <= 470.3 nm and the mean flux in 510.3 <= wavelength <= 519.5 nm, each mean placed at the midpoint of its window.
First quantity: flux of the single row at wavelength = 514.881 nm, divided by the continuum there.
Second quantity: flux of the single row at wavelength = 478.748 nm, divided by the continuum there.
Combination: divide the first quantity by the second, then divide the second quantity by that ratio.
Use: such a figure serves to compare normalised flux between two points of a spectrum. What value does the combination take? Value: 1.19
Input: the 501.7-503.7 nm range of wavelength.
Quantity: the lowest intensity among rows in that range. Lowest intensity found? 41.3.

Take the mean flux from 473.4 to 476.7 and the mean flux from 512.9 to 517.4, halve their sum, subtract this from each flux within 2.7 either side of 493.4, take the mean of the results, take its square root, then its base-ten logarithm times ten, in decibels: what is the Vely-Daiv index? 3.4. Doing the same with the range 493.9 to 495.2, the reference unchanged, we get 4.2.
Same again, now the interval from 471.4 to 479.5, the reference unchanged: 2.4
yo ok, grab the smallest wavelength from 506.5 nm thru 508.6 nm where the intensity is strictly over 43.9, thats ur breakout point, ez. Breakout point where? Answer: 508.050 nm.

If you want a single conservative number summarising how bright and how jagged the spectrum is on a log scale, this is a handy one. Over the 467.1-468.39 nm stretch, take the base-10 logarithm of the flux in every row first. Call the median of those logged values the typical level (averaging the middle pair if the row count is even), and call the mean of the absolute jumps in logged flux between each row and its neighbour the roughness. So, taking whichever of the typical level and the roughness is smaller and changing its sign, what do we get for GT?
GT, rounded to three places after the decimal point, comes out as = -0.003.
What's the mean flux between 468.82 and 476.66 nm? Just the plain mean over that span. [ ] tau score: 43.6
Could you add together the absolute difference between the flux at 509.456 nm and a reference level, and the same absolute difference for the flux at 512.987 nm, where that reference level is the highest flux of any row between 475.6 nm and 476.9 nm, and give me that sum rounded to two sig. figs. 4.1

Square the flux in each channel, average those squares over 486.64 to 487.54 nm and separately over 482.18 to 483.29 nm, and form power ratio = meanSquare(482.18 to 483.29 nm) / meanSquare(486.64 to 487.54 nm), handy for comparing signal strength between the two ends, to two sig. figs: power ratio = 1.3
